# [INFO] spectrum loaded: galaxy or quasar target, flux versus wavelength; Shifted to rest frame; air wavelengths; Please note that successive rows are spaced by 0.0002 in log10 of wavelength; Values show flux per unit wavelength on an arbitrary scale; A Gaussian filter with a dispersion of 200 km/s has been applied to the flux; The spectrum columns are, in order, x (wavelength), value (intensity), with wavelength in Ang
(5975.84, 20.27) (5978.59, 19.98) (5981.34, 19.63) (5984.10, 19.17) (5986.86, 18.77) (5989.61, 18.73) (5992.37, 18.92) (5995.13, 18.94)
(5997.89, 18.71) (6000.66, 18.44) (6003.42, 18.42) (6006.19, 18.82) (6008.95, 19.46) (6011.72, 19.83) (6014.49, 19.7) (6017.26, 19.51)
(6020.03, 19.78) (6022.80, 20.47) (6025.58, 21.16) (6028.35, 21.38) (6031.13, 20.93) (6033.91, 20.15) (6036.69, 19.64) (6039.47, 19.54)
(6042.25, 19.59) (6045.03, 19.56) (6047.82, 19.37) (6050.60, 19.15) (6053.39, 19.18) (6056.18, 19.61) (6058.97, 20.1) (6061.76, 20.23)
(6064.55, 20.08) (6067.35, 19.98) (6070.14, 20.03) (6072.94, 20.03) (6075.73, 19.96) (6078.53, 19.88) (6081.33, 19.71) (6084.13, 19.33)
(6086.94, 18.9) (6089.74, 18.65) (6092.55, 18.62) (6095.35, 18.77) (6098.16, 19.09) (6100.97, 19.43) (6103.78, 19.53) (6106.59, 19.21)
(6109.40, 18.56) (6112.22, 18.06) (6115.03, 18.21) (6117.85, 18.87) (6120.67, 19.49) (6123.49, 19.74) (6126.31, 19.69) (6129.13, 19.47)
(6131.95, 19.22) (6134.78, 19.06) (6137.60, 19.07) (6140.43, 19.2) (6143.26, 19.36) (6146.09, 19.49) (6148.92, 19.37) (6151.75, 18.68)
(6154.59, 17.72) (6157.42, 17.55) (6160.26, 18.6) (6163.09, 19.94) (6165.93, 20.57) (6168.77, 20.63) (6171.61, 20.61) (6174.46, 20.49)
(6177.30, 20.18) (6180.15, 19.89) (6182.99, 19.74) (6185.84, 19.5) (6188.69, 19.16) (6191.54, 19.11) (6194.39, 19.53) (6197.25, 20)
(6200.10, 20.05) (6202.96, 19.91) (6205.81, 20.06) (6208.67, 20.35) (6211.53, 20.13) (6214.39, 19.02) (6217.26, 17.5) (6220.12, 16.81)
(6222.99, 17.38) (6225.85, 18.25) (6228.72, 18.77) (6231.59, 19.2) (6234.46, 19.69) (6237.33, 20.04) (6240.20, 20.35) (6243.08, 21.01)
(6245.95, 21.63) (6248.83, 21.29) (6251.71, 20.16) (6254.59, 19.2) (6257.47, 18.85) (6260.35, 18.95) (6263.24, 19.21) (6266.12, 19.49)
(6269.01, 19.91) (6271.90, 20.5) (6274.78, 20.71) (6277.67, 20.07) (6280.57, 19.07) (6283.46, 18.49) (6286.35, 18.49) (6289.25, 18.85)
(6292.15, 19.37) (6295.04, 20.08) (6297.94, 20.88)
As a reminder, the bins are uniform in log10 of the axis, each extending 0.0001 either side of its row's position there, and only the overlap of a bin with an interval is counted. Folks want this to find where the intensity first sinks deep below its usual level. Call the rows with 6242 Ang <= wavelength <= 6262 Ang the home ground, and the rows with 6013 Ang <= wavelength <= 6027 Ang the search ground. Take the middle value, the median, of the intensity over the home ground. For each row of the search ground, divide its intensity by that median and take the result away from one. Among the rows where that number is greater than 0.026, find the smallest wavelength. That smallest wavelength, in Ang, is 6017.26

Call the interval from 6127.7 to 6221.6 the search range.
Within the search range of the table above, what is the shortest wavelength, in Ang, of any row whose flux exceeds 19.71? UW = 6163.09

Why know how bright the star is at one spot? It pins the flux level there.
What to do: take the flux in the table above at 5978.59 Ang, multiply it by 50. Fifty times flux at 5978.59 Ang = 999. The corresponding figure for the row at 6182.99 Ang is 987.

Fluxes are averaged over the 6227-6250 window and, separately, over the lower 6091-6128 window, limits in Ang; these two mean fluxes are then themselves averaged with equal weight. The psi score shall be 19.6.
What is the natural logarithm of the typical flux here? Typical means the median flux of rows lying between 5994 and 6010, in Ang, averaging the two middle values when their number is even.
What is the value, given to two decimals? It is 2.93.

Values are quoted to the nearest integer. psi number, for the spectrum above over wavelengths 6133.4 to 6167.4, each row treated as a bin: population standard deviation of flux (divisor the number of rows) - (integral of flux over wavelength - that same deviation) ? -646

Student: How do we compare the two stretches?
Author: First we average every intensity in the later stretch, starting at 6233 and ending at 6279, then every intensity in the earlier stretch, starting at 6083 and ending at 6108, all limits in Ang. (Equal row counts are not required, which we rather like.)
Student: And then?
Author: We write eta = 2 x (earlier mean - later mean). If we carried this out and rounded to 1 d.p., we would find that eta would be -2.0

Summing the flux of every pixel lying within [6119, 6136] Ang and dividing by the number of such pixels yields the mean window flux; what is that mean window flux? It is 19.4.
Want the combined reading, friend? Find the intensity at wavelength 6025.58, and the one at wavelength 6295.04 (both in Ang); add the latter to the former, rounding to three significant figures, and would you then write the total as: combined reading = 41.2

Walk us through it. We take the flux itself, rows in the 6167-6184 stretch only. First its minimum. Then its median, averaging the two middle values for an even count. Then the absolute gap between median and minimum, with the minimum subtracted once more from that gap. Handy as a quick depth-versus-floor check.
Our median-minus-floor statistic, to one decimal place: -19.1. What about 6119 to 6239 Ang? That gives -14.1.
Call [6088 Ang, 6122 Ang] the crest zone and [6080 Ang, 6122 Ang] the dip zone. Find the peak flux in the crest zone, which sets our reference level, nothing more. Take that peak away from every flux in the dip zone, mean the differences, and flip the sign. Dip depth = 0.57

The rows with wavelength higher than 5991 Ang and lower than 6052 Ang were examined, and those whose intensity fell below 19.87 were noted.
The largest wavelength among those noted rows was 6050.60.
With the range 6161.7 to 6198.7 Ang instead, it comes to 6194.39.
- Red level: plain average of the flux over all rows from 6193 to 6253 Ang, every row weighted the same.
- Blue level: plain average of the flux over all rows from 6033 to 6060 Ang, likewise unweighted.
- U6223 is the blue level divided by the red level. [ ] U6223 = 1.00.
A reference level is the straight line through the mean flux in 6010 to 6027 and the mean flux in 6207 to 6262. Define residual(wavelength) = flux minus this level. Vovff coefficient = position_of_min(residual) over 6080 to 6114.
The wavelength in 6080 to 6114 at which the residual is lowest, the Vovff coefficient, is 6112.22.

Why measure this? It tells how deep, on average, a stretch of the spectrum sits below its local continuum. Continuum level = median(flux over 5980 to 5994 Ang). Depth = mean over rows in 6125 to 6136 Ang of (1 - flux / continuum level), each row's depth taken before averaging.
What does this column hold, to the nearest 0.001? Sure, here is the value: -0.023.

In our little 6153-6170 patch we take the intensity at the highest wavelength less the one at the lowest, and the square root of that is 1.7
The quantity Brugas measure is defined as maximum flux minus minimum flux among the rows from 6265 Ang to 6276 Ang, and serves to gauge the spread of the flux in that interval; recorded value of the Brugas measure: 1.22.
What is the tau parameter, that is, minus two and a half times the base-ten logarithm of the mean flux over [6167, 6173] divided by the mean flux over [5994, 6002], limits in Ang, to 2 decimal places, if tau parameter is -0.11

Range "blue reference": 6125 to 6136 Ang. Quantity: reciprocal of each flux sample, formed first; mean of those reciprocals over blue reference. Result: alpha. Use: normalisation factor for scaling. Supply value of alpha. 0.0517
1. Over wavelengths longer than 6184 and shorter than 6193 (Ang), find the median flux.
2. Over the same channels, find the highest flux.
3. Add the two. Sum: 38.7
